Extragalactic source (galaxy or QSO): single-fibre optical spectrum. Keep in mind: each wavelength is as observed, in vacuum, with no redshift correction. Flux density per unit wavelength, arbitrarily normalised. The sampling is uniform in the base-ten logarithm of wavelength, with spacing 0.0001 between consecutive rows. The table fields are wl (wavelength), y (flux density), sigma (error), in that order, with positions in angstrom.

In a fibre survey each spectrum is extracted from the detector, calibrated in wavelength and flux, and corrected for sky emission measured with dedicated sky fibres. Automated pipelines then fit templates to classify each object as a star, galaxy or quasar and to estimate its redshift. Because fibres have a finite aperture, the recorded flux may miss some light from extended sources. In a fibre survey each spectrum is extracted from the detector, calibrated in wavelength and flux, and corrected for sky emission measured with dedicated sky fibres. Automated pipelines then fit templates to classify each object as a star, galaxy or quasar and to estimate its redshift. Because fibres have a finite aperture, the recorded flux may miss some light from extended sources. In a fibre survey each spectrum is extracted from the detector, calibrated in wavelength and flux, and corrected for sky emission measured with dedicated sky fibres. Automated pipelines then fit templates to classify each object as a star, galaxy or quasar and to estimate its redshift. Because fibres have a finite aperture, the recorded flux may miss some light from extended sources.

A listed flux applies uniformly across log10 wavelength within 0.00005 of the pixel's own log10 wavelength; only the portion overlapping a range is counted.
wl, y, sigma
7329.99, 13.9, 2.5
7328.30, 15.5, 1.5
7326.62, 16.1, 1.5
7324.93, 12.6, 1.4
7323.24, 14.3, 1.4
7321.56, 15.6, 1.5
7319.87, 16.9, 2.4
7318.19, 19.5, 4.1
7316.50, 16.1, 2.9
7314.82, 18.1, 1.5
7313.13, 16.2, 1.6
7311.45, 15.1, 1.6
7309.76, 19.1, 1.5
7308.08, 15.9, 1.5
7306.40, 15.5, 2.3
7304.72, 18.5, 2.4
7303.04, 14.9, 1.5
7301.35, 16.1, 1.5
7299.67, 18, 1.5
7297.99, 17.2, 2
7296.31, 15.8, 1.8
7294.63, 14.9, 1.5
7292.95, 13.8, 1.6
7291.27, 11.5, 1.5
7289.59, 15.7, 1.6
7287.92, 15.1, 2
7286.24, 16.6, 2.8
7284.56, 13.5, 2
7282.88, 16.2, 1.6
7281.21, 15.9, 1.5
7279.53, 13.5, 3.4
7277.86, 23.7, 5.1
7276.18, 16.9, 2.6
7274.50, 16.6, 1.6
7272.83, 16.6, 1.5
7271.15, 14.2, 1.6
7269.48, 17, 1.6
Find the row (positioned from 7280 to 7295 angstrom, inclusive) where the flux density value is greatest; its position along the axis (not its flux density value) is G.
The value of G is 7286.24 angstrom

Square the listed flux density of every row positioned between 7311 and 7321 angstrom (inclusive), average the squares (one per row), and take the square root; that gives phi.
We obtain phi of 17.0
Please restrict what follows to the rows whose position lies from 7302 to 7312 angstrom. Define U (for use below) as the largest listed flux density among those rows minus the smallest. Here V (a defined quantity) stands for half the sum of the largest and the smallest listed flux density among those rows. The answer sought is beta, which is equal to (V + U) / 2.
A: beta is 10.6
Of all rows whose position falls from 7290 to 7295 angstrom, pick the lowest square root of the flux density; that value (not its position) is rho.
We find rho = 3.39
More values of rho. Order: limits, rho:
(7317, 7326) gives 3.55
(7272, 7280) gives 3.67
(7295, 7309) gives 3.86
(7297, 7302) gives 4.01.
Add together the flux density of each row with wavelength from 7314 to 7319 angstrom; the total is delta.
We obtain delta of 53.7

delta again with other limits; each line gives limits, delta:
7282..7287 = 46.3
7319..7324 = 46.8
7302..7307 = 48.9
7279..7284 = 45.6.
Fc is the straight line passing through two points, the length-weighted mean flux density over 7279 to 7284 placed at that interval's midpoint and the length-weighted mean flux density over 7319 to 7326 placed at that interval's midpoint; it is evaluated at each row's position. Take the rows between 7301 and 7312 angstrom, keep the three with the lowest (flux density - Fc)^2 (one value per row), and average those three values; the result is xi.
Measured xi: 0.09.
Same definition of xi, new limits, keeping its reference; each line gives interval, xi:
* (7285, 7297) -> 0.12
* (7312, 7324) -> 0.71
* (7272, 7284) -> 1.08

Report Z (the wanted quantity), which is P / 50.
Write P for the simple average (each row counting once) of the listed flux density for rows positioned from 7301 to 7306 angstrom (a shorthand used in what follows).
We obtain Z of 0.33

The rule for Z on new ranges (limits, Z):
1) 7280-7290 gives 0.31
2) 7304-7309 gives 0.33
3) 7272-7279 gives 0.37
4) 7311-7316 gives 0.33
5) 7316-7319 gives 0.36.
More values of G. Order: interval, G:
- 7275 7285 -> 7277.86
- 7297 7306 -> 7304.72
